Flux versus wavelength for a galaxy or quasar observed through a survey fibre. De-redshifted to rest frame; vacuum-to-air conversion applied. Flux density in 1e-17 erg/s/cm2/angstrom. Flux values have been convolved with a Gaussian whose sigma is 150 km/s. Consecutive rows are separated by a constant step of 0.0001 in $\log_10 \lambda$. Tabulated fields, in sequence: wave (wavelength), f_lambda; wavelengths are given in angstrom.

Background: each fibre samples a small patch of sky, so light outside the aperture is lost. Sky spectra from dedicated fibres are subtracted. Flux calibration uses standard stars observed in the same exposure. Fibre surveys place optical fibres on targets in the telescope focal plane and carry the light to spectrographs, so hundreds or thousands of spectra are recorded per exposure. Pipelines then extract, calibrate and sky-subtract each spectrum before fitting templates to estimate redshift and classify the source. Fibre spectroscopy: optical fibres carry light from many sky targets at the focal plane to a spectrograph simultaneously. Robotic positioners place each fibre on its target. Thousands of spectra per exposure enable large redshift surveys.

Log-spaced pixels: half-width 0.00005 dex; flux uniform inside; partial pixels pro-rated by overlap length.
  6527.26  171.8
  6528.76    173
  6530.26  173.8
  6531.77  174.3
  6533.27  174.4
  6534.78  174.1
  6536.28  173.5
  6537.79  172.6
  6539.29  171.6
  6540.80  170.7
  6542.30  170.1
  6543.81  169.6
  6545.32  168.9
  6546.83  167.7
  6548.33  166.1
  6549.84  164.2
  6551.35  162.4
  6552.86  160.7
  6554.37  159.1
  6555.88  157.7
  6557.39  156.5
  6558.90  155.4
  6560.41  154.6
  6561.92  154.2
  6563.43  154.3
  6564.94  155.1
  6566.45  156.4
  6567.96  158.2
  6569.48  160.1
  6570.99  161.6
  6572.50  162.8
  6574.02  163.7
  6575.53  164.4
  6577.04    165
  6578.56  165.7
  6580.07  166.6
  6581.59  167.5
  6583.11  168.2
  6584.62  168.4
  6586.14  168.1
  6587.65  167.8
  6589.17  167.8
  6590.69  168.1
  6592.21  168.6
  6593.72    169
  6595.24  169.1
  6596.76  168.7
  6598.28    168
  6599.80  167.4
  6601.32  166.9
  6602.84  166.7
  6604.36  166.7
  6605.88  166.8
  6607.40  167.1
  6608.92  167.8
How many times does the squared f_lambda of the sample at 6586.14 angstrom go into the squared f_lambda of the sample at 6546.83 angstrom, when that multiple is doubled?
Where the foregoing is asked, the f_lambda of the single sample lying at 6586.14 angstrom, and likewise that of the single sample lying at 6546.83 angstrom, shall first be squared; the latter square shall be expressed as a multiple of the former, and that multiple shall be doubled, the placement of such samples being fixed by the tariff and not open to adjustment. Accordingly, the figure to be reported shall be 1.99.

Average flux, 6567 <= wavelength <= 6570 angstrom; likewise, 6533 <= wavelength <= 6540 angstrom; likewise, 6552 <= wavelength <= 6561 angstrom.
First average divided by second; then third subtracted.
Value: -156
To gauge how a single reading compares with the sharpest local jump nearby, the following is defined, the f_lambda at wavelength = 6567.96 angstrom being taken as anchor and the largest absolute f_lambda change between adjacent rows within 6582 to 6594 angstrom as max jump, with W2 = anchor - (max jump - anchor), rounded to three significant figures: 316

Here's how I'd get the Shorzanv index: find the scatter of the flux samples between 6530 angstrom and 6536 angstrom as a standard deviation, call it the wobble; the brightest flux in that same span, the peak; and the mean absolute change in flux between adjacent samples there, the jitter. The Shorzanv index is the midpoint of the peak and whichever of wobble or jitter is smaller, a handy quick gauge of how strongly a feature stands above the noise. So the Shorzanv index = 87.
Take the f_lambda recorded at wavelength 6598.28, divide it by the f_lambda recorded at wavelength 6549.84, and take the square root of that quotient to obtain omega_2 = 1.01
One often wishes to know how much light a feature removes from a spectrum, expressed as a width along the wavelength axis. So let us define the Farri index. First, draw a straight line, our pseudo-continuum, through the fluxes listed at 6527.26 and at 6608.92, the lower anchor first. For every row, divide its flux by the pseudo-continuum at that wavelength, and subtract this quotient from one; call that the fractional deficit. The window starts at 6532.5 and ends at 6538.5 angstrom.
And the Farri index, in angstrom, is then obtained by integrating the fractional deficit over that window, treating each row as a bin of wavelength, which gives -0.079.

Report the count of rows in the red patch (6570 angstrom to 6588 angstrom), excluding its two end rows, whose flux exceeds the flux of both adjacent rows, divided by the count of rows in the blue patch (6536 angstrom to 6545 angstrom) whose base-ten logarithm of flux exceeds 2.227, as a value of 0.17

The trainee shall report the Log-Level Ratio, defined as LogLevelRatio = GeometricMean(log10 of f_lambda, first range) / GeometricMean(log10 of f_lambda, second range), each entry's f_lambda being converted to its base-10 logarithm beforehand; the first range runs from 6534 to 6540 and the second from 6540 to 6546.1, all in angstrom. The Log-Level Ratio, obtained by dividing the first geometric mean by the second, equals 1.00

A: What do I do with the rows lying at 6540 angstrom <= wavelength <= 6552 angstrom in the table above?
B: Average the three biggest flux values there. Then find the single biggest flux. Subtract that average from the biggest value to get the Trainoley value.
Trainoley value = 0.57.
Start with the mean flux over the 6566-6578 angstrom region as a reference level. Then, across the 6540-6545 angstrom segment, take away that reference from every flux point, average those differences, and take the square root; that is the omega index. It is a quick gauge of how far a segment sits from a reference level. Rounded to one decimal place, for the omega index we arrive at 2.9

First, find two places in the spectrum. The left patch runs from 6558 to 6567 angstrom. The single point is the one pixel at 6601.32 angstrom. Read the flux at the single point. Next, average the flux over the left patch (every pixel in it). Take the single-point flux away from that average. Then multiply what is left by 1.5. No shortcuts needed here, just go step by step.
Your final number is -18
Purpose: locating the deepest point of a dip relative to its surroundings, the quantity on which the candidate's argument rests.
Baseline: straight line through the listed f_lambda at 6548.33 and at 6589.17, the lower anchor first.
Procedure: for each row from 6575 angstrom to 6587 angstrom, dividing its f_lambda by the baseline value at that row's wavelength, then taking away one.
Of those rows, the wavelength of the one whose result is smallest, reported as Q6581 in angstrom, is 6575.53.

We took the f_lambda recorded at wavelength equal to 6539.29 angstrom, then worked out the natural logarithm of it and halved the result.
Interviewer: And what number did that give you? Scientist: 2.57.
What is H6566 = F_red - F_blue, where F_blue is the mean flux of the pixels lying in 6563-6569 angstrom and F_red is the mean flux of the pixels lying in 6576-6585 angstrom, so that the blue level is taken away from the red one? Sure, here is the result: 11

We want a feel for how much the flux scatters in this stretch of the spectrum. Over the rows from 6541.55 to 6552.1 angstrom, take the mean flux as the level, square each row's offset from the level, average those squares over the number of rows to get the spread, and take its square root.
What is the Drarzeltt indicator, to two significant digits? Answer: 2.7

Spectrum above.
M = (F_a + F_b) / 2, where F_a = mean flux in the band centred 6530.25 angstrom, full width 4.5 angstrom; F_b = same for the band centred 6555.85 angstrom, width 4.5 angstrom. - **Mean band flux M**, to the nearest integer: 166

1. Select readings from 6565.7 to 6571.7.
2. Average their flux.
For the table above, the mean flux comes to 159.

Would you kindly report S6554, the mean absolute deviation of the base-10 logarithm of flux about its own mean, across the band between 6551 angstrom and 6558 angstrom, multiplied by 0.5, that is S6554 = 0.0025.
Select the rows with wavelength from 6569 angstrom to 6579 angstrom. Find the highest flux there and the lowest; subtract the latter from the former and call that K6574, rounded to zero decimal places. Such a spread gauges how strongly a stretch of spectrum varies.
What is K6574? 6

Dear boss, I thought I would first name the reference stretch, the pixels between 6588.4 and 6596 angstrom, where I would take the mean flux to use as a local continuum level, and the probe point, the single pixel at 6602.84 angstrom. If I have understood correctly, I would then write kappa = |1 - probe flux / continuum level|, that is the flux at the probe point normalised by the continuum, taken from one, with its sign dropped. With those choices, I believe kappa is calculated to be 0.011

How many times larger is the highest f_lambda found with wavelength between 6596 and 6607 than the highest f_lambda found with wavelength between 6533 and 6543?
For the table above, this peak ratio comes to 0.97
